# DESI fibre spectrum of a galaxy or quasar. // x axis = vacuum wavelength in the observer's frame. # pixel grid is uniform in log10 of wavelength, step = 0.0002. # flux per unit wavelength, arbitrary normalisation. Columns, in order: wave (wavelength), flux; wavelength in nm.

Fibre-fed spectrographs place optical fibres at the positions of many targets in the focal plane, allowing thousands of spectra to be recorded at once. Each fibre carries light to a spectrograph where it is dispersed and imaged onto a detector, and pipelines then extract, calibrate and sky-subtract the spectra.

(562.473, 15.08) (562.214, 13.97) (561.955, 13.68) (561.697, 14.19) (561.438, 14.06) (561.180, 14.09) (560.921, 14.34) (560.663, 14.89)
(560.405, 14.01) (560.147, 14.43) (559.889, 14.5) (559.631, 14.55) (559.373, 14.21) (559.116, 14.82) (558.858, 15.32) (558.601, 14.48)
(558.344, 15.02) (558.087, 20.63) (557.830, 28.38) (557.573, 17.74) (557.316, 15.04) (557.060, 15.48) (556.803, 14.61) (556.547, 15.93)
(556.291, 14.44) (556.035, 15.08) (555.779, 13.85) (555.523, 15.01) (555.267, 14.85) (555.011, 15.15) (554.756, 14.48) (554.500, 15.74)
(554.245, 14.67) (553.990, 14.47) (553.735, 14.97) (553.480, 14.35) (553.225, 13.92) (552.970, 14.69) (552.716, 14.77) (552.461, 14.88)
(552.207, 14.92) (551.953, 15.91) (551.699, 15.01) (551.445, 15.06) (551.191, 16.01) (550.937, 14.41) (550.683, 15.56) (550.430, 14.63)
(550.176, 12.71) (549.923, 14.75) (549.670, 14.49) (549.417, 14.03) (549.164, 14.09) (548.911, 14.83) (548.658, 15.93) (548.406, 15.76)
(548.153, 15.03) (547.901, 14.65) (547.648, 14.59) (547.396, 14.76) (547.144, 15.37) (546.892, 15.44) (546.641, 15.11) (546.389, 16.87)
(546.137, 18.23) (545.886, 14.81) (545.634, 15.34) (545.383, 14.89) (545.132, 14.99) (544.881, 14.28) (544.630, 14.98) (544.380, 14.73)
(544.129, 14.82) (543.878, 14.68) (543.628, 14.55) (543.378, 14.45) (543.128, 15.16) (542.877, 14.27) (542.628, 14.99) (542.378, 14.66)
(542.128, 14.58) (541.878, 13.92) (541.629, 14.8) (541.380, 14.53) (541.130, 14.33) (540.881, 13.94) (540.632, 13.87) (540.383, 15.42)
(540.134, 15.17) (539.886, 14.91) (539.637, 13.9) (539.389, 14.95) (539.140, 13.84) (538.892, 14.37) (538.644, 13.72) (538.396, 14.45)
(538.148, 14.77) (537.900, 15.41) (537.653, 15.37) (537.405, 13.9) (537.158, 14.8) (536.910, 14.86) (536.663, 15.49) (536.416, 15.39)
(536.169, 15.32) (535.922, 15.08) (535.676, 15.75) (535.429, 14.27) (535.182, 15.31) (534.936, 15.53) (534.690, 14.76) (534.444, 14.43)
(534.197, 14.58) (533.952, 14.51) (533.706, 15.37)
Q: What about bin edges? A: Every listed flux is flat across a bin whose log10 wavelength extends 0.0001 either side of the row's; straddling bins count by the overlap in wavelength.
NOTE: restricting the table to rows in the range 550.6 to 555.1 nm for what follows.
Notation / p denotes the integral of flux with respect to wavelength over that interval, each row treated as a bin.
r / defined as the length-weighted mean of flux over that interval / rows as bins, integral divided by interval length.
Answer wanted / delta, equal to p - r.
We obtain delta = 52.3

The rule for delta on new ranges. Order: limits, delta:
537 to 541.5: 50.9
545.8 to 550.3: 52.8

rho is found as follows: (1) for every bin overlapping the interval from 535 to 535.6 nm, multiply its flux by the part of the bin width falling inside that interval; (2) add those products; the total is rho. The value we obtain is 9.0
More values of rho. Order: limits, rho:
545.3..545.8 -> 7.5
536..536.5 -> 7.7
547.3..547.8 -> 7.3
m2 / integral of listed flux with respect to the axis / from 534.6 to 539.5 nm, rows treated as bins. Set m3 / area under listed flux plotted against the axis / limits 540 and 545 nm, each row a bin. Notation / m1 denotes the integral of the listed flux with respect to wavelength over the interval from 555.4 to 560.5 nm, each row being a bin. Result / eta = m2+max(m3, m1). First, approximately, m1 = 81.0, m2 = 72.8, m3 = 73.0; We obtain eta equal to 154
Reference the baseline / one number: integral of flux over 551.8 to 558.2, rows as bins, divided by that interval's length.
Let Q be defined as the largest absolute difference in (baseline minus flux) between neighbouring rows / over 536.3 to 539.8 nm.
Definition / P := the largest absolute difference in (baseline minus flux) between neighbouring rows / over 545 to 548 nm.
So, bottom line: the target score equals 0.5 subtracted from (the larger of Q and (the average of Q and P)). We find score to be 1.9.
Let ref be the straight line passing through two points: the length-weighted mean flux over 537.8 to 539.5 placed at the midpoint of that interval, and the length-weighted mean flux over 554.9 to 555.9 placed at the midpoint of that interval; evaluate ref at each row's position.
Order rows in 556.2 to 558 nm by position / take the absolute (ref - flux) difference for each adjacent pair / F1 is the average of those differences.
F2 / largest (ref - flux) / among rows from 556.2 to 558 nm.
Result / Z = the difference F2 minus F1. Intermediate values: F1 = 2.9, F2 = 0.3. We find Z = -2.6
